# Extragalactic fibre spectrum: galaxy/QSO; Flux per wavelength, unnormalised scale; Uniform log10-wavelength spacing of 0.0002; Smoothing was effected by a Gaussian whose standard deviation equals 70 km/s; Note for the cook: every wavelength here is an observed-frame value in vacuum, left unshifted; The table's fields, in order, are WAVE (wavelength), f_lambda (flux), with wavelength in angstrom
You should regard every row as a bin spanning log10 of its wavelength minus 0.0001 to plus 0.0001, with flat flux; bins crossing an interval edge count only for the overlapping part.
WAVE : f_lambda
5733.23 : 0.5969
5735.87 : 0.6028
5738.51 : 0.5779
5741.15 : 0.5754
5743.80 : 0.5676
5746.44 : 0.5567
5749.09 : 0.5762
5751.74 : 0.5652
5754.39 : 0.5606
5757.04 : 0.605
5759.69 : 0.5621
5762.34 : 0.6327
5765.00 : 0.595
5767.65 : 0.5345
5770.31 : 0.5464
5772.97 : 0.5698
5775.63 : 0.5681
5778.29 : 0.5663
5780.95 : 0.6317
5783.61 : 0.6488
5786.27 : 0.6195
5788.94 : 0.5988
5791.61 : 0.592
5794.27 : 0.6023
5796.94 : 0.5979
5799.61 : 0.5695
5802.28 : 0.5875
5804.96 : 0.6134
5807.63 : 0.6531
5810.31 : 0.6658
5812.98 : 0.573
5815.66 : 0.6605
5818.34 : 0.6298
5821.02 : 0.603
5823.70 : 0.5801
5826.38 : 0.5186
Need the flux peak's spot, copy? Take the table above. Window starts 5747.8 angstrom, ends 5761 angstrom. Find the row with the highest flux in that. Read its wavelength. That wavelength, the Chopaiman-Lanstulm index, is 5757.04 angstrom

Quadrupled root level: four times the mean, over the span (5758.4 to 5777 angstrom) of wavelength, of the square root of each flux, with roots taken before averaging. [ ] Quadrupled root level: 3.03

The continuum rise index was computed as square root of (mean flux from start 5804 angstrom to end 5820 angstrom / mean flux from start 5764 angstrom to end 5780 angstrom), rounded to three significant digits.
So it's 1.06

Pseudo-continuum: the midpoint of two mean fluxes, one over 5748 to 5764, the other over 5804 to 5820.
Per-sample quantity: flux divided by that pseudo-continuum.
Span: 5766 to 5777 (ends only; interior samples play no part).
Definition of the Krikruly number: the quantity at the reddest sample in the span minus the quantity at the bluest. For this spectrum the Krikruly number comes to 0.055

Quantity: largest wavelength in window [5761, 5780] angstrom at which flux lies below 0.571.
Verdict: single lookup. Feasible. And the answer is 5778.29 angstrom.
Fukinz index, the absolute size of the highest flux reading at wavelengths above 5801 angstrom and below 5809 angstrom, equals 0.653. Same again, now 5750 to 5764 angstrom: 0.633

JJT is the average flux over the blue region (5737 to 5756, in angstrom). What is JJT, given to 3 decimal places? 0.569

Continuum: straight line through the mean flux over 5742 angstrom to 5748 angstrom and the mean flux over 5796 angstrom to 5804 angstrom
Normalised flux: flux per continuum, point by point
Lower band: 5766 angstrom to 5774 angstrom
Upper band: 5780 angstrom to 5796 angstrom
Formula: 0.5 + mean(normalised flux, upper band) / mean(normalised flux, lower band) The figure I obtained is 1.60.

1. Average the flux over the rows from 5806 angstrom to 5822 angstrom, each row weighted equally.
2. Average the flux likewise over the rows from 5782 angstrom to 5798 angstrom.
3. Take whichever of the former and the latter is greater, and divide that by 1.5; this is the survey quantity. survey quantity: 0.421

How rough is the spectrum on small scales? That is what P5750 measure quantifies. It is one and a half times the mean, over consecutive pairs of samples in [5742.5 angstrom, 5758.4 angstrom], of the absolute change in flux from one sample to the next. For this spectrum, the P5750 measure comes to 0.027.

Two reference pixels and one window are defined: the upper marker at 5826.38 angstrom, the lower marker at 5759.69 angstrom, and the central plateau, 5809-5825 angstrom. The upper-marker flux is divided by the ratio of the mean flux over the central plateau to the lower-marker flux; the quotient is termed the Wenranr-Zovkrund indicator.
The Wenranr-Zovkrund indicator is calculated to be 0.47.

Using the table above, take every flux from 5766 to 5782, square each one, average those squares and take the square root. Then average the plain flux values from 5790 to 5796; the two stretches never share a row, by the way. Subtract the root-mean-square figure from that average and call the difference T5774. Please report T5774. 0.03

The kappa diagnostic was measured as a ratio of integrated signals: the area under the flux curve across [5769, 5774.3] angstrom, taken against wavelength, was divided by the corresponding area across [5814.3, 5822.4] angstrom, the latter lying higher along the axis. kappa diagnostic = 0.58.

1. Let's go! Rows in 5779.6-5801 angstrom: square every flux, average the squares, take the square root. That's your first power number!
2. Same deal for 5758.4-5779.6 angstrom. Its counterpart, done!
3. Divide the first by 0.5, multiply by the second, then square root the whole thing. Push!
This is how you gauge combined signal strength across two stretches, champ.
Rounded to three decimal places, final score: 0.834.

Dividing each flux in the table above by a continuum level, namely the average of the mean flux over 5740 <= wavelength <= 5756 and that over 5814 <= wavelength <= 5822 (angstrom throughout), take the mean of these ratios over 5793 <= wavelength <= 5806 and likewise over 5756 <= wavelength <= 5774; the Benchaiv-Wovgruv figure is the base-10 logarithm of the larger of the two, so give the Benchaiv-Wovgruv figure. -0.004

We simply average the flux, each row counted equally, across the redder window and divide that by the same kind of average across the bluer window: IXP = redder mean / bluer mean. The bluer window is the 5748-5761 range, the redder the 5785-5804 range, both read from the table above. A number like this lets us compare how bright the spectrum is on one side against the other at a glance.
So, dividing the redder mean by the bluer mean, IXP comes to 1.038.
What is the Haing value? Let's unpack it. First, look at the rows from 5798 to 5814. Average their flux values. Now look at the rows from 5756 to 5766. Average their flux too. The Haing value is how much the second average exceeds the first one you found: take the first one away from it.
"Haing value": -0.012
